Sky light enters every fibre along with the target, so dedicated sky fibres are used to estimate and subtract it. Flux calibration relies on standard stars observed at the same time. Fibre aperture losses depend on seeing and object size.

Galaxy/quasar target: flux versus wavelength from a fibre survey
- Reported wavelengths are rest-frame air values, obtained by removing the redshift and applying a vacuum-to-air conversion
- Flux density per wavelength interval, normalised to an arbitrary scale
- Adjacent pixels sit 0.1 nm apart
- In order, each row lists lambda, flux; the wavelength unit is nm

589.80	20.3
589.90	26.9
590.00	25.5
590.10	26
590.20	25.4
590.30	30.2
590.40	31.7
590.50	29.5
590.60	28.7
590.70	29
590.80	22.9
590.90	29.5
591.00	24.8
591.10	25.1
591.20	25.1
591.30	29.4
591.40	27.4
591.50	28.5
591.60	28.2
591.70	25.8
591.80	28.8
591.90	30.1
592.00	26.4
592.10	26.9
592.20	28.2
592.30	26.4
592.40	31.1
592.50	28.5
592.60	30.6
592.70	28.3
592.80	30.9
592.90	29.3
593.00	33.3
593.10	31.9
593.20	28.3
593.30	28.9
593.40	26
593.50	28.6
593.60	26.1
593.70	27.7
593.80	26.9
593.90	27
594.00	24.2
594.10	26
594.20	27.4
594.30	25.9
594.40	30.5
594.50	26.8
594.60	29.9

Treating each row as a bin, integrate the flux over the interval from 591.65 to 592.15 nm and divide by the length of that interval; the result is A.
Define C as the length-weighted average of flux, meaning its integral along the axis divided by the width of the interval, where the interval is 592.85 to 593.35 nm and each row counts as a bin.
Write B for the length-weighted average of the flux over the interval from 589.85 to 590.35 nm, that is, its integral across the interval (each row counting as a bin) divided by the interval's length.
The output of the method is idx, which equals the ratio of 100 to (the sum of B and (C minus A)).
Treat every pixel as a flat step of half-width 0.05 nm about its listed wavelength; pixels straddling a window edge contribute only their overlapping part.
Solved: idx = 3.39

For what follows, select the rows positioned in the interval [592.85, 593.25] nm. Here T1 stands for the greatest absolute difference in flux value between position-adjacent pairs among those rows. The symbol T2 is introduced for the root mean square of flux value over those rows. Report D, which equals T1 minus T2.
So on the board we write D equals -26.8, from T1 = 4.0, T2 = 31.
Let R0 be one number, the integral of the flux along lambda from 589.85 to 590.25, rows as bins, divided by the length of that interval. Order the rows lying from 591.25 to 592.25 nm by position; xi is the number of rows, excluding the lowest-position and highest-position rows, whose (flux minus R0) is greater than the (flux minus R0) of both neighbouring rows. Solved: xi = 2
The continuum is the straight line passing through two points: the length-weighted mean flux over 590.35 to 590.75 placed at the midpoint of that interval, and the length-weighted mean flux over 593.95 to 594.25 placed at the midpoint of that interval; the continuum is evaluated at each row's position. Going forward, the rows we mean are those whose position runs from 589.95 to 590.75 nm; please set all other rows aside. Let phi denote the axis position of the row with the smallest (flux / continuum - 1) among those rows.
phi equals 590.00 nm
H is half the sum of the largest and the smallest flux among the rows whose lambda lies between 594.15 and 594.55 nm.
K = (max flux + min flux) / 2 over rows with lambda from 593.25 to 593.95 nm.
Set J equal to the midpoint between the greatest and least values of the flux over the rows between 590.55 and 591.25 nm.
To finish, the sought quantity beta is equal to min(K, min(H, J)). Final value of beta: 26.2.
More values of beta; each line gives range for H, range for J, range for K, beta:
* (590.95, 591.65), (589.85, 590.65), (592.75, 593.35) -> 27.1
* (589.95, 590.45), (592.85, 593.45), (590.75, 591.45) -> 26.2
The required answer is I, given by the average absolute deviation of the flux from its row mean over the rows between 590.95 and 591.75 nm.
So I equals 1.59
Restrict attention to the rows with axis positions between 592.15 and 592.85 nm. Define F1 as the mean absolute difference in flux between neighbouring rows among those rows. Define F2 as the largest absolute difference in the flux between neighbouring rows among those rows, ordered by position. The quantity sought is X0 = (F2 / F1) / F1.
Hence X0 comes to 0.65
